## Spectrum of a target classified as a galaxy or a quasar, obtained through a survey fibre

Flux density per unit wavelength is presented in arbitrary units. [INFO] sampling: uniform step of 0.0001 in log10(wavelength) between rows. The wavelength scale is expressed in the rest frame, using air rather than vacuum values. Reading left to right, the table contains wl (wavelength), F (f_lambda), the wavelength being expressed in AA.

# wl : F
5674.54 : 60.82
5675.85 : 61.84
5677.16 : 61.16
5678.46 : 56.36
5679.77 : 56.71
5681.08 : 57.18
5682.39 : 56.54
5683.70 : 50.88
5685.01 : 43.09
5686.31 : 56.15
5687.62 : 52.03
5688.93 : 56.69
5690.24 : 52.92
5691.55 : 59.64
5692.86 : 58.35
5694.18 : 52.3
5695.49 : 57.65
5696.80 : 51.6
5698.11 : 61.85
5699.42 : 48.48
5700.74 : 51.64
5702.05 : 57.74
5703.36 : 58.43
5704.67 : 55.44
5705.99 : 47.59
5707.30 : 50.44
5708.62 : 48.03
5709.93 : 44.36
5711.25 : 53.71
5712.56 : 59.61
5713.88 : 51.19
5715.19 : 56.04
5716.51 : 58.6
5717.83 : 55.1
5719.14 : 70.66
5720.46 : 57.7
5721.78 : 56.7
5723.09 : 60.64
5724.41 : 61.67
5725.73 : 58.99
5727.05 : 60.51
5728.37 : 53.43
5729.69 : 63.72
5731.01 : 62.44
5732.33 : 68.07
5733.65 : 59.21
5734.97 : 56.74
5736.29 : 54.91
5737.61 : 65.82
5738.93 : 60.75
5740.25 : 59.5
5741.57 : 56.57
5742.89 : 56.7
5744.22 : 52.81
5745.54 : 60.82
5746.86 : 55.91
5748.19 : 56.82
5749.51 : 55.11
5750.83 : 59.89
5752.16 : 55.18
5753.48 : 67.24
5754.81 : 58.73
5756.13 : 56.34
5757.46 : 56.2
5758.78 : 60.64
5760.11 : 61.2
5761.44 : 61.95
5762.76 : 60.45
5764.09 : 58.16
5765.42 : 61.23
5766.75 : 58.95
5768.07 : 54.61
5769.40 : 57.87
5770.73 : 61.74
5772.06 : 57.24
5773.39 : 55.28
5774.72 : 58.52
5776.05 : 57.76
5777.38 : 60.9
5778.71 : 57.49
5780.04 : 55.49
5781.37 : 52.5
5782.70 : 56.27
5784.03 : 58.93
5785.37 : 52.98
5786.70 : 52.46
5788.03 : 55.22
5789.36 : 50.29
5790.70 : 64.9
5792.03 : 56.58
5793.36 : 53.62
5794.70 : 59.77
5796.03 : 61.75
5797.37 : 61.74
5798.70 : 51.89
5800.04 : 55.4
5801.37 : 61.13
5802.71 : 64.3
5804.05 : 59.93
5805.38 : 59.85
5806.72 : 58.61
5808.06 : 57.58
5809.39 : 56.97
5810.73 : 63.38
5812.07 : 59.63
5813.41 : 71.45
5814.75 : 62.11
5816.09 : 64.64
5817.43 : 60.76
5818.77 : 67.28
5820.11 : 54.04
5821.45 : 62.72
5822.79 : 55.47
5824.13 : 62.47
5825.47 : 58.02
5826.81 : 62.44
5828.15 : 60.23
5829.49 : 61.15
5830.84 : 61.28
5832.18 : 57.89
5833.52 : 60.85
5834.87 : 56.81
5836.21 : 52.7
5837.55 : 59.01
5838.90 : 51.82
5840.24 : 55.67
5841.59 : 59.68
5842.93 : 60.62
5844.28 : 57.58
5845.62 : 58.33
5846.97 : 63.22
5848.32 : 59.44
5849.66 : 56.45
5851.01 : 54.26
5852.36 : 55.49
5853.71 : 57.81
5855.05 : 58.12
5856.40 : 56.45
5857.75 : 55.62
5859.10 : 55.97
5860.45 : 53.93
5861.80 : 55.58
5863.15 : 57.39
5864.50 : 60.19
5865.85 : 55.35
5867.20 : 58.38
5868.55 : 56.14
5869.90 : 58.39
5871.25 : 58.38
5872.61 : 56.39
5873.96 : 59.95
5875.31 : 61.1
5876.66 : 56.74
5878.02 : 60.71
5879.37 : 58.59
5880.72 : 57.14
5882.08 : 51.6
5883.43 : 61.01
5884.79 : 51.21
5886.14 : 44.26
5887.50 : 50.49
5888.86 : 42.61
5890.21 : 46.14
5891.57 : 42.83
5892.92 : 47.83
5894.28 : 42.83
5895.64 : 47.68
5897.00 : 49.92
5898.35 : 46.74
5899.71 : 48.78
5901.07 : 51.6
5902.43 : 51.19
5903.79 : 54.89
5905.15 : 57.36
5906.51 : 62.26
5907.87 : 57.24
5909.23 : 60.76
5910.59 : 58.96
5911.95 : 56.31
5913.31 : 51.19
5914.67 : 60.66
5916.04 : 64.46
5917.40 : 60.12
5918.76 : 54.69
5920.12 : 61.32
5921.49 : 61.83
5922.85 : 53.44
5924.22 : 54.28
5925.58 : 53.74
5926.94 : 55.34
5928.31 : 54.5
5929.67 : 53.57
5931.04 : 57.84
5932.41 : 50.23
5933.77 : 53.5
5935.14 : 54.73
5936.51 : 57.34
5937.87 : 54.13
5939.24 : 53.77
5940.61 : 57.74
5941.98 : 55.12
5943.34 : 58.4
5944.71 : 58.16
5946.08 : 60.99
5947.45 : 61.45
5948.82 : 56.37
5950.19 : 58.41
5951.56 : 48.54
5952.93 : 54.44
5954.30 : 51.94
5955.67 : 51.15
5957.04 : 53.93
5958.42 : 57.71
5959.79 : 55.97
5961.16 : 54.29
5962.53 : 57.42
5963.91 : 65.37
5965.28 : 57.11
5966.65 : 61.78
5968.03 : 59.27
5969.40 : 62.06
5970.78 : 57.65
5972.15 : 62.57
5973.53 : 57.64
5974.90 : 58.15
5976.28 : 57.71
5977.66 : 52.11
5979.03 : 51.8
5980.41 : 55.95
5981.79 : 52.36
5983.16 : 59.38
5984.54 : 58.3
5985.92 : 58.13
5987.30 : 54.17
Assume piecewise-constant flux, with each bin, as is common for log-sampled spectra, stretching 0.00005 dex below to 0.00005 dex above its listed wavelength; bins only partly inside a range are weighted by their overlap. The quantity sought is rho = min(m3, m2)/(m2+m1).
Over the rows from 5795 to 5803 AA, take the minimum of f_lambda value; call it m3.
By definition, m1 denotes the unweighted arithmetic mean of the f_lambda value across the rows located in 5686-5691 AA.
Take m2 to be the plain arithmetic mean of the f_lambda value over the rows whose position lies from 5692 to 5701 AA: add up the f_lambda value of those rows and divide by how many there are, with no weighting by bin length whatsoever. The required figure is 0.48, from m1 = 54.4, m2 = 54.6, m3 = 51.89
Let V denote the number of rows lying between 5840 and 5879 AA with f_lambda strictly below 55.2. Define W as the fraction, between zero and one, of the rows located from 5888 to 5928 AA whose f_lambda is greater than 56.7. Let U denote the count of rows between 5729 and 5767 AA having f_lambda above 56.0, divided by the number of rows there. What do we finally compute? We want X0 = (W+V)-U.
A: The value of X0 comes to 1.5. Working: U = 0.83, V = 2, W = 0.34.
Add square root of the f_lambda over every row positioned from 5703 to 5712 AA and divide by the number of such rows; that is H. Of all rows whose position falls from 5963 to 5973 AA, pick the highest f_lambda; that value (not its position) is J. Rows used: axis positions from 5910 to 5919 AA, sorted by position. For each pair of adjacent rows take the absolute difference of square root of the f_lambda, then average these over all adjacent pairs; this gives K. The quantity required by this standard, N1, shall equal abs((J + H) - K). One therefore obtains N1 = 72.2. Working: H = 7.14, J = 65.37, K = 0.34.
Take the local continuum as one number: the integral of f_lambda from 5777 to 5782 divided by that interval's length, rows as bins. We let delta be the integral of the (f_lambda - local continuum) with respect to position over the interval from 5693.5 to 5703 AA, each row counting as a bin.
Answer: -17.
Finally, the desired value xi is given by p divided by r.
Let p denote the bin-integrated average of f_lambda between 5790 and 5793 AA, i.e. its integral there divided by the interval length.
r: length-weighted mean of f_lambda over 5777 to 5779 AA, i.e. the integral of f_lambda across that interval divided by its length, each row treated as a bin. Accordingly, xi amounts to 1.01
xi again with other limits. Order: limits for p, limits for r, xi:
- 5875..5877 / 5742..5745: 1.07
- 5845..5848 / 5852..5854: 1.07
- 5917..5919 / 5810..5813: 0.93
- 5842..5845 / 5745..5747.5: 1.02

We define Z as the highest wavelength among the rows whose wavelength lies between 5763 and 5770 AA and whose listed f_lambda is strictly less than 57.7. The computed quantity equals 5768.07 AA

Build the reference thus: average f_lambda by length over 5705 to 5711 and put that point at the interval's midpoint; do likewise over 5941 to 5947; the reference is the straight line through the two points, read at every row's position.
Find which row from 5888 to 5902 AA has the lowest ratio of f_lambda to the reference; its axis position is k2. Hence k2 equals 5888.86 AA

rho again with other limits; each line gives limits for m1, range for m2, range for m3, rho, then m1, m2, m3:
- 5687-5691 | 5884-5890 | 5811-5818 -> 0.47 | 53.9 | 47.1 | 59.63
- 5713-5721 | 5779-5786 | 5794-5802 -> 0.46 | 58.2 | 55.2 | 51.89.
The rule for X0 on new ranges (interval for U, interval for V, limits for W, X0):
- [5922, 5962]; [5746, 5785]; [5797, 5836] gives 4.5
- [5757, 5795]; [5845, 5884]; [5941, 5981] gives 2.9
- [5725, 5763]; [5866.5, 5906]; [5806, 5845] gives 16.0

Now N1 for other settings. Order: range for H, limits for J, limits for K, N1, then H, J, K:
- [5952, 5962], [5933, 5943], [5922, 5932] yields 65.0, 7.36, 57.74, 0.10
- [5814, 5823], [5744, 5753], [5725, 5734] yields 68.3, 7.81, 60.82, 0.37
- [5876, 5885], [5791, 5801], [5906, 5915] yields 69.0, 7.53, 61.75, 0.30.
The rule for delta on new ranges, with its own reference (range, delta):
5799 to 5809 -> 28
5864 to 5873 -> 11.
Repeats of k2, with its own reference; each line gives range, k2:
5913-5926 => 5913.31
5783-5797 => 5789.36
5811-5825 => 5820.11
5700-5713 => 5709.93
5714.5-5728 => 5717.83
